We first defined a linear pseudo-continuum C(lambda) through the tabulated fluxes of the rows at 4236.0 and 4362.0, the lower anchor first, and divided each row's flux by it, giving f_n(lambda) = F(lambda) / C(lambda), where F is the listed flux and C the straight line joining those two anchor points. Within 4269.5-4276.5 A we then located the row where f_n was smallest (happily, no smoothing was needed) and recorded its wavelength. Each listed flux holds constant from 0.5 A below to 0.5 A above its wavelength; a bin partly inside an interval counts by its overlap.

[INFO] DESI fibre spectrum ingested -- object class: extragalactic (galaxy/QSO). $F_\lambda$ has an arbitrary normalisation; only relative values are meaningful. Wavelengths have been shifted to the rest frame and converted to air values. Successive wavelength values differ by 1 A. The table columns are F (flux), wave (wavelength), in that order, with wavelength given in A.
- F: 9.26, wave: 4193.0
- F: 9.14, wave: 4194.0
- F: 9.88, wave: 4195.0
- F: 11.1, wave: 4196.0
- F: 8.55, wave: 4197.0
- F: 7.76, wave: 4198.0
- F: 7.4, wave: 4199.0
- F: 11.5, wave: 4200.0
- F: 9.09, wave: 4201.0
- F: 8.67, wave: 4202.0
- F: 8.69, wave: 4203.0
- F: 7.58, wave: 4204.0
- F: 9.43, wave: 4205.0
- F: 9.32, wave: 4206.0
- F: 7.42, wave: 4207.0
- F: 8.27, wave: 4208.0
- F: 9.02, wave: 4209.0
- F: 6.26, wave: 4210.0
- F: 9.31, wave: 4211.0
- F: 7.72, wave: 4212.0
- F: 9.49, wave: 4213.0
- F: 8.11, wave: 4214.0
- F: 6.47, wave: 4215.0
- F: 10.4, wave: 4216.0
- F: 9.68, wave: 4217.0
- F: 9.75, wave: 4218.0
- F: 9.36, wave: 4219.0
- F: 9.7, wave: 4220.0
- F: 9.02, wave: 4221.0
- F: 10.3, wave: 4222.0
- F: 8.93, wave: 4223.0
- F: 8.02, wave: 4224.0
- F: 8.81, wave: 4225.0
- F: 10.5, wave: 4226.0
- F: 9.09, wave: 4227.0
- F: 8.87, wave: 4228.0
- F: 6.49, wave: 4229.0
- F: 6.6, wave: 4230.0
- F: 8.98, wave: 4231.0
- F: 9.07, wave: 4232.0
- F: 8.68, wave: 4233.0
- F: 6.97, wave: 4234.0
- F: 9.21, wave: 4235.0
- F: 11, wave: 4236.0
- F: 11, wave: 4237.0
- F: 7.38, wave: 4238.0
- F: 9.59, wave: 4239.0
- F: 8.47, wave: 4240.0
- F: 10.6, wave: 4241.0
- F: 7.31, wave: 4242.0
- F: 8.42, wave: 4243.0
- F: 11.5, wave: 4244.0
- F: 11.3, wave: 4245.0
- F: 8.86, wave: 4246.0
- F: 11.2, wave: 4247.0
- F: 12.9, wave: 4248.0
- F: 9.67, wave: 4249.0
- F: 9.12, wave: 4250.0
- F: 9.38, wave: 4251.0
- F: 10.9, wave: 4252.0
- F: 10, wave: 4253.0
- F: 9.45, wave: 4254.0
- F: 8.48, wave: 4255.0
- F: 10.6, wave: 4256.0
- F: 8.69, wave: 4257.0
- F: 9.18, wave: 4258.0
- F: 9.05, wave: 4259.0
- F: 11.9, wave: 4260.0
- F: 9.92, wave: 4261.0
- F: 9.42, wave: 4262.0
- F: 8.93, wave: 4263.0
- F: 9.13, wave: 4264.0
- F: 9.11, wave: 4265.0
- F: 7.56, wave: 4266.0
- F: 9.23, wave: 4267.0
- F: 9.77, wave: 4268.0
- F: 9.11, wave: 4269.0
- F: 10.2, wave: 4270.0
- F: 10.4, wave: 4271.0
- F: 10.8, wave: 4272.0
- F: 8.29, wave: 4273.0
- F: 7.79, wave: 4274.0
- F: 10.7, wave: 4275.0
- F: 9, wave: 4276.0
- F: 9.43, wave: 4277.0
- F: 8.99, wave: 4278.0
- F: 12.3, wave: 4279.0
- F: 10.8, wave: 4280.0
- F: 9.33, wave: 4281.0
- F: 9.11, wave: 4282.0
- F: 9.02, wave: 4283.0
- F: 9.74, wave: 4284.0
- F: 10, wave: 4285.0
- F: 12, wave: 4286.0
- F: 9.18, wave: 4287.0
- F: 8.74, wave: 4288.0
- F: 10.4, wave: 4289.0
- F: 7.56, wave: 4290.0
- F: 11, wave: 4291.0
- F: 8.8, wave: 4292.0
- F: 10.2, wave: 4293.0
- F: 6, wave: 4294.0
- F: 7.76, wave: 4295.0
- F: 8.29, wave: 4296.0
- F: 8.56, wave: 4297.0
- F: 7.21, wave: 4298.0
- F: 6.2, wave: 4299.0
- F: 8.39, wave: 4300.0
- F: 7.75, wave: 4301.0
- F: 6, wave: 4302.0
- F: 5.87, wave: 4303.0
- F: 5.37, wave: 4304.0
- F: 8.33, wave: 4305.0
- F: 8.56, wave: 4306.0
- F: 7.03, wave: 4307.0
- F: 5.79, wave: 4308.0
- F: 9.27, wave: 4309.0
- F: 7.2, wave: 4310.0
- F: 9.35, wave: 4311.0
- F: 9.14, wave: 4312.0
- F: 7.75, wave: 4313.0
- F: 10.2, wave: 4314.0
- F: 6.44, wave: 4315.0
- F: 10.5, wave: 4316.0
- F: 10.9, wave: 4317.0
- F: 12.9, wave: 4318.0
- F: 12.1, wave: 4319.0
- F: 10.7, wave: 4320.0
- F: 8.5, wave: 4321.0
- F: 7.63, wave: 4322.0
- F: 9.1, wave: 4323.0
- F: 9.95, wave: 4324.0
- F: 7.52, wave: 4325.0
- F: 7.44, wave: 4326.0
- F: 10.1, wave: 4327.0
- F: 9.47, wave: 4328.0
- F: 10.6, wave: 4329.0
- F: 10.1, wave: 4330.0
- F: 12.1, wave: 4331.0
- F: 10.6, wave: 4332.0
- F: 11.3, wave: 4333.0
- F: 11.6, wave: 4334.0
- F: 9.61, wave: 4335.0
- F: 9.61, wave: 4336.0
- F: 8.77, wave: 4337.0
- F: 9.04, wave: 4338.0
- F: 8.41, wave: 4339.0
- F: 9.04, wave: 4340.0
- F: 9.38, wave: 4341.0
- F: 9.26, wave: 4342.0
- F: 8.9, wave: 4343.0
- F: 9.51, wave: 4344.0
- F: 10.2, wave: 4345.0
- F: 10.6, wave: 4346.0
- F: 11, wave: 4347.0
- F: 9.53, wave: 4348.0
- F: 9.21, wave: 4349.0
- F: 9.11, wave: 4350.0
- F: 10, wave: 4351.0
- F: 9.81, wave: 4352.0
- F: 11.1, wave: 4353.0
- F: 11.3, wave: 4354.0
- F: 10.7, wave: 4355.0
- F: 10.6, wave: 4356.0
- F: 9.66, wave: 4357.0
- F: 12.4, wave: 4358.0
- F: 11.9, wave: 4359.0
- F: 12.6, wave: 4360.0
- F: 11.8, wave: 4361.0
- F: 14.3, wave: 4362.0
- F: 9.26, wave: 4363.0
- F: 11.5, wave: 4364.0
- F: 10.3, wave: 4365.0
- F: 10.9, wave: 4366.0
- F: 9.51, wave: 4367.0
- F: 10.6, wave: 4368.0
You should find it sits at 4274.0 A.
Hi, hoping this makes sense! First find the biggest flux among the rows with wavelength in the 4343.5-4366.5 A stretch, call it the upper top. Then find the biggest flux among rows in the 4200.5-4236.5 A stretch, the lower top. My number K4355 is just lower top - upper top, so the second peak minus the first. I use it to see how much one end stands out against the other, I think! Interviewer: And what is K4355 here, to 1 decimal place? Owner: -3.3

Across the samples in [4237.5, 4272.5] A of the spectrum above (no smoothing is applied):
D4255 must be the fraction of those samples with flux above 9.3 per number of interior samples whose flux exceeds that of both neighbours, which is 0.05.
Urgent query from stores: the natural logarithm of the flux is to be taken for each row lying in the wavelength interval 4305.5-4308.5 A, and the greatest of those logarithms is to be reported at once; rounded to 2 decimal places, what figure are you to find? 2.15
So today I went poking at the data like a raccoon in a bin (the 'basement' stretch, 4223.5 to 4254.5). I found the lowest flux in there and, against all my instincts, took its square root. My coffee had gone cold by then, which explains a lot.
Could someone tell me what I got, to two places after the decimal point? 2.55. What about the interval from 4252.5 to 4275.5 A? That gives 2.75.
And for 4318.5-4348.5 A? 2.73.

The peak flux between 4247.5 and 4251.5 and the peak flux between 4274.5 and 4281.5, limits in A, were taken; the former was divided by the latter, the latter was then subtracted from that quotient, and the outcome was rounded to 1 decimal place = -11.3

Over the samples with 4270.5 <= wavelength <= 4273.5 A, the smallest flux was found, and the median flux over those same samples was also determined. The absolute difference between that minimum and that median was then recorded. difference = 2.1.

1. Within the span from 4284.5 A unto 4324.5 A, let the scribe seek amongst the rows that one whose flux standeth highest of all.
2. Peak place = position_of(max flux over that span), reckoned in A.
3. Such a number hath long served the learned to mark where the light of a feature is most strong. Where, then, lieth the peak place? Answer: 4318.0 A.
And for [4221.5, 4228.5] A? 4226.0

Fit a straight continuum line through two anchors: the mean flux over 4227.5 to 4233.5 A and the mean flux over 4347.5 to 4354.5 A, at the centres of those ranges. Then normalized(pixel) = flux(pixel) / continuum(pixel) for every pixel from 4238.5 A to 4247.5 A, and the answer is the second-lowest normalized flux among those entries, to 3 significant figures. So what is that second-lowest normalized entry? 1.01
